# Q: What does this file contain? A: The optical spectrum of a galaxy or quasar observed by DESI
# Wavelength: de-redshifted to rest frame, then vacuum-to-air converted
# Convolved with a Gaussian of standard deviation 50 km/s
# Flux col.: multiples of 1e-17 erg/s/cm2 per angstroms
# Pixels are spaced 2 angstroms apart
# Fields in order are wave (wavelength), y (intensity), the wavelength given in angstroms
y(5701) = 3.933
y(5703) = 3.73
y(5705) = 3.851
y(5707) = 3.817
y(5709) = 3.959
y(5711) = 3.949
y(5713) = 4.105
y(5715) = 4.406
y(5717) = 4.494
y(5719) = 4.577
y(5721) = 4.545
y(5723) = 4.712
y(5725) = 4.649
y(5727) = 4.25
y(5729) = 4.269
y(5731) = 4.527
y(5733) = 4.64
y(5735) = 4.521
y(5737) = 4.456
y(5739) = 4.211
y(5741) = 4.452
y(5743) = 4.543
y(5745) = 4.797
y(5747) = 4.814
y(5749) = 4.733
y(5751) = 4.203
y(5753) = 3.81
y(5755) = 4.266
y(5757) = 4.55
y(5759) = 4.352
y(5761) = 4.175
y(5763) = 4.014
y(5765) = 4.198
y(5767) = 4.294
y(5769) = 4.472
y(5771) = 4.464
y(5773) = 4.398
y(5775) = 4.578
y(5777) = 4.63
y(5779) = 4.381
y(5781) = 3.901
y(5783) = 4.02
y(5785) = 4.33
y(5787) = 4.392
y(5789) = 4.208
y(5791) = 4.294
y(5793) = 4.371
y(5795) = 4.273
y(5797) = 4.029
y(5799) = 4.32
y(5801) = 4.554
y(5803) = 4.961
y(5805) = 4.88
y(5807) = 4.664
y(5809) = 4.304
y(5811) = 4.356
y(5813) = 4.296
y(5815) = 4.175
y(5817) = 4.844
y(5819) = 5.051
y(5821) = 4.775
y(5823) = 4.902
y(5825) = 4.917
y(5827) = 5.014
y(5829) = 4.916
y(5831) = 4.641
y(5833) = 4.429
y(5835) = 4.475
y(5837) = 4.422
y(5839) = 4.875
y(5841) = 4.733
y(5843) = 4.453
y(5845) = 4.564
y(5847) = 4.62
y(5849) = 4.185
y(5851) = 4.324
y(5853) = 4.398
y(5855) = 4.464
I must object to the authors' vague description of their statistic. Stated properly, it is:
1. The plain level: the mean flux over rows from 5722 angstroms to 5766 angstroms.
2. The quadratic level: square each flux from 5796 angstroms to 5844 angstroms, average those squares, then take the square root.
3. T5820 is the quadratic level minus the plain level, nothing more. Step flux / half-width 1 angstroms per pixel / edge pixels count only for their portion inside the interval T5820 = 0.22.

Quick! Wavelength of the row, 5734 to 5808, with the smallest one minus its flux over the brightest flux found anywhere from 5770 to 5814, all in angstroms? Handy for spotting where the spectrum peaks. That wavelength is 5803 angstroms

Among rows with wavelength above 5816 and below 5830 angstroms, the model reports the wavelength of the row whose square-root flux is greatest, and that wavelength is 5819 angstroms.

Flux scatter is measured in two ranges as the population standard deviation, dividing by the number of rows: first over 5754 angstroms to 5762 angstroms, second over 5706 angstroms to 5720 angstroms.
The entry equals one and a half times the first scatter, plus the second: 0.49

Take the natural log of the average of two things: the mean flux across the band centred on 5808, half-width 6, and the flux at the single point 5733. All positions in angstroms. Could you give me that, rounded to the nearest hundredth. 1.53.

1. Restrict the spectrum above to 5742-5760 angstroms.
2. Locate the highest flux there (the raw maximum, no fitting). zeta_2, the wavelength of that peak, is 5747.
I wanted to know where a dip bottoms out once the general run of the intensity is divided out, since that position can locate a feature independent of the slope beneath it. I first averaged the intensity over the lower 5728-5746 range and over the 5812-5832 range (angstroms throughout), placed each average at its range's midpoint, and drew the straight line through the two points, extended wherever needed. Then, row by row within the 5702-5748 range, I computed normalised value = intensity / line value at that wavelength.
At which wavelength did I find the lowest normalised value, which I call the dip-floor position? 5703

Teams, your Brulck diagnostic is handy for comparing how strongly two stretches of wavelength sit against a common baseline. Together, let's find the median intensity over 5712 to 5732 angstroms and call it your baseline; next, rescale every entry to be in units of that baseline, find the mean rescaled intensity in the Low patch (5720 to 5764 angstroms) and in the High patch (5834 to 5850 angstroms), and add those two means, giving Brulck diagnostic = 1.99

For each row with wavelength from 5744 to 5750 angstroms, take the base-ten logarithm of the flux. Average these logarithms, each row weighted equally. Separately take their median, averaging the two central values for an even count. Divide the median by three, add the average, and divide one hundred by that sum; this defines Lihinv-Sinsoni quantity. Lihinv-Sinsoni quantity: 110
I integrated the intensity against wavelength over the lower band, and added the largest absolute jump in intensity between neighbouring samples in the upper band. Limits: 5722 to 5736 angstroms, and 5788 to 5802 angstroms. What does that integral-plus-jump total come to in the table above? 63.4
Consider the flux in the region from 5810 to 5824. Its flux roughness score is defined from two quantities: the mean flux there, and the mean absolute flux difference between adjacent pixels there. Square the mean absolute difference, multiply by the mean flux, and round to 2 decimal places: 0.27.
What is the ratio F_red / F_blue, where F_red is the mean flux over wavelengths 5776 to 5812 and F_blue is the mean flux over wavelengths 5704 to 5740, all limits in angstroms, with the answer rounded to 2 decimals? 1.01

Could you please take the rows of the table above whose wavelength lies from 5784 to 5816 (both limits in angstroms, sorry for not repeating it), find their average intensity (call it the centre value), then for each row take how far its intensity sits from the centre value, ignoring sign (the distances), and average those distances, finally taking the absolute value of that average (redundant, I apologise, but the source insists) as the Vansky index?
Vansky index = 0.182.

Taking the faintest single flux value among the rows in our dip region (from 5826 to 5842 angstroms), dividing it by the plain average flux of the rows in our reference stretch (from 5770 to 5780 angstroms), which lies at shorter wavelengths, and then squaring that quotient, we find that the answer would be 0.97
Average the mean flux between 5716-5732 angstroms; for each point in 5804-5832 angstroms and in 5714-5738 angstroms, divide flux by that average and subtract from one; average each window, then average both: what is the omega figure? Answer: -0.021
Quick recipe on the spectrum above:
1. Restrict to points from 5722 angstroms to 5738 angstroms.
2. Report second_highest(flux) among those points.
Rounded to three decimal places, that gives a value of 4.649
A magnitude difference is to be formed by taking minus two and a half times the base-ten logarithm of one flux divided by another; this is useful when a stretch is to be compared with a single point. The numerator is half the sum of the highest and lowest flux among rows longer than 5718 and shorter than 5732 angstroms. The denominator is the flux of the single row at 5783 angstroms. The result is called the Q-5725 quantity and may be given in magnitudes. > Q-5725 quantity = -0.12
